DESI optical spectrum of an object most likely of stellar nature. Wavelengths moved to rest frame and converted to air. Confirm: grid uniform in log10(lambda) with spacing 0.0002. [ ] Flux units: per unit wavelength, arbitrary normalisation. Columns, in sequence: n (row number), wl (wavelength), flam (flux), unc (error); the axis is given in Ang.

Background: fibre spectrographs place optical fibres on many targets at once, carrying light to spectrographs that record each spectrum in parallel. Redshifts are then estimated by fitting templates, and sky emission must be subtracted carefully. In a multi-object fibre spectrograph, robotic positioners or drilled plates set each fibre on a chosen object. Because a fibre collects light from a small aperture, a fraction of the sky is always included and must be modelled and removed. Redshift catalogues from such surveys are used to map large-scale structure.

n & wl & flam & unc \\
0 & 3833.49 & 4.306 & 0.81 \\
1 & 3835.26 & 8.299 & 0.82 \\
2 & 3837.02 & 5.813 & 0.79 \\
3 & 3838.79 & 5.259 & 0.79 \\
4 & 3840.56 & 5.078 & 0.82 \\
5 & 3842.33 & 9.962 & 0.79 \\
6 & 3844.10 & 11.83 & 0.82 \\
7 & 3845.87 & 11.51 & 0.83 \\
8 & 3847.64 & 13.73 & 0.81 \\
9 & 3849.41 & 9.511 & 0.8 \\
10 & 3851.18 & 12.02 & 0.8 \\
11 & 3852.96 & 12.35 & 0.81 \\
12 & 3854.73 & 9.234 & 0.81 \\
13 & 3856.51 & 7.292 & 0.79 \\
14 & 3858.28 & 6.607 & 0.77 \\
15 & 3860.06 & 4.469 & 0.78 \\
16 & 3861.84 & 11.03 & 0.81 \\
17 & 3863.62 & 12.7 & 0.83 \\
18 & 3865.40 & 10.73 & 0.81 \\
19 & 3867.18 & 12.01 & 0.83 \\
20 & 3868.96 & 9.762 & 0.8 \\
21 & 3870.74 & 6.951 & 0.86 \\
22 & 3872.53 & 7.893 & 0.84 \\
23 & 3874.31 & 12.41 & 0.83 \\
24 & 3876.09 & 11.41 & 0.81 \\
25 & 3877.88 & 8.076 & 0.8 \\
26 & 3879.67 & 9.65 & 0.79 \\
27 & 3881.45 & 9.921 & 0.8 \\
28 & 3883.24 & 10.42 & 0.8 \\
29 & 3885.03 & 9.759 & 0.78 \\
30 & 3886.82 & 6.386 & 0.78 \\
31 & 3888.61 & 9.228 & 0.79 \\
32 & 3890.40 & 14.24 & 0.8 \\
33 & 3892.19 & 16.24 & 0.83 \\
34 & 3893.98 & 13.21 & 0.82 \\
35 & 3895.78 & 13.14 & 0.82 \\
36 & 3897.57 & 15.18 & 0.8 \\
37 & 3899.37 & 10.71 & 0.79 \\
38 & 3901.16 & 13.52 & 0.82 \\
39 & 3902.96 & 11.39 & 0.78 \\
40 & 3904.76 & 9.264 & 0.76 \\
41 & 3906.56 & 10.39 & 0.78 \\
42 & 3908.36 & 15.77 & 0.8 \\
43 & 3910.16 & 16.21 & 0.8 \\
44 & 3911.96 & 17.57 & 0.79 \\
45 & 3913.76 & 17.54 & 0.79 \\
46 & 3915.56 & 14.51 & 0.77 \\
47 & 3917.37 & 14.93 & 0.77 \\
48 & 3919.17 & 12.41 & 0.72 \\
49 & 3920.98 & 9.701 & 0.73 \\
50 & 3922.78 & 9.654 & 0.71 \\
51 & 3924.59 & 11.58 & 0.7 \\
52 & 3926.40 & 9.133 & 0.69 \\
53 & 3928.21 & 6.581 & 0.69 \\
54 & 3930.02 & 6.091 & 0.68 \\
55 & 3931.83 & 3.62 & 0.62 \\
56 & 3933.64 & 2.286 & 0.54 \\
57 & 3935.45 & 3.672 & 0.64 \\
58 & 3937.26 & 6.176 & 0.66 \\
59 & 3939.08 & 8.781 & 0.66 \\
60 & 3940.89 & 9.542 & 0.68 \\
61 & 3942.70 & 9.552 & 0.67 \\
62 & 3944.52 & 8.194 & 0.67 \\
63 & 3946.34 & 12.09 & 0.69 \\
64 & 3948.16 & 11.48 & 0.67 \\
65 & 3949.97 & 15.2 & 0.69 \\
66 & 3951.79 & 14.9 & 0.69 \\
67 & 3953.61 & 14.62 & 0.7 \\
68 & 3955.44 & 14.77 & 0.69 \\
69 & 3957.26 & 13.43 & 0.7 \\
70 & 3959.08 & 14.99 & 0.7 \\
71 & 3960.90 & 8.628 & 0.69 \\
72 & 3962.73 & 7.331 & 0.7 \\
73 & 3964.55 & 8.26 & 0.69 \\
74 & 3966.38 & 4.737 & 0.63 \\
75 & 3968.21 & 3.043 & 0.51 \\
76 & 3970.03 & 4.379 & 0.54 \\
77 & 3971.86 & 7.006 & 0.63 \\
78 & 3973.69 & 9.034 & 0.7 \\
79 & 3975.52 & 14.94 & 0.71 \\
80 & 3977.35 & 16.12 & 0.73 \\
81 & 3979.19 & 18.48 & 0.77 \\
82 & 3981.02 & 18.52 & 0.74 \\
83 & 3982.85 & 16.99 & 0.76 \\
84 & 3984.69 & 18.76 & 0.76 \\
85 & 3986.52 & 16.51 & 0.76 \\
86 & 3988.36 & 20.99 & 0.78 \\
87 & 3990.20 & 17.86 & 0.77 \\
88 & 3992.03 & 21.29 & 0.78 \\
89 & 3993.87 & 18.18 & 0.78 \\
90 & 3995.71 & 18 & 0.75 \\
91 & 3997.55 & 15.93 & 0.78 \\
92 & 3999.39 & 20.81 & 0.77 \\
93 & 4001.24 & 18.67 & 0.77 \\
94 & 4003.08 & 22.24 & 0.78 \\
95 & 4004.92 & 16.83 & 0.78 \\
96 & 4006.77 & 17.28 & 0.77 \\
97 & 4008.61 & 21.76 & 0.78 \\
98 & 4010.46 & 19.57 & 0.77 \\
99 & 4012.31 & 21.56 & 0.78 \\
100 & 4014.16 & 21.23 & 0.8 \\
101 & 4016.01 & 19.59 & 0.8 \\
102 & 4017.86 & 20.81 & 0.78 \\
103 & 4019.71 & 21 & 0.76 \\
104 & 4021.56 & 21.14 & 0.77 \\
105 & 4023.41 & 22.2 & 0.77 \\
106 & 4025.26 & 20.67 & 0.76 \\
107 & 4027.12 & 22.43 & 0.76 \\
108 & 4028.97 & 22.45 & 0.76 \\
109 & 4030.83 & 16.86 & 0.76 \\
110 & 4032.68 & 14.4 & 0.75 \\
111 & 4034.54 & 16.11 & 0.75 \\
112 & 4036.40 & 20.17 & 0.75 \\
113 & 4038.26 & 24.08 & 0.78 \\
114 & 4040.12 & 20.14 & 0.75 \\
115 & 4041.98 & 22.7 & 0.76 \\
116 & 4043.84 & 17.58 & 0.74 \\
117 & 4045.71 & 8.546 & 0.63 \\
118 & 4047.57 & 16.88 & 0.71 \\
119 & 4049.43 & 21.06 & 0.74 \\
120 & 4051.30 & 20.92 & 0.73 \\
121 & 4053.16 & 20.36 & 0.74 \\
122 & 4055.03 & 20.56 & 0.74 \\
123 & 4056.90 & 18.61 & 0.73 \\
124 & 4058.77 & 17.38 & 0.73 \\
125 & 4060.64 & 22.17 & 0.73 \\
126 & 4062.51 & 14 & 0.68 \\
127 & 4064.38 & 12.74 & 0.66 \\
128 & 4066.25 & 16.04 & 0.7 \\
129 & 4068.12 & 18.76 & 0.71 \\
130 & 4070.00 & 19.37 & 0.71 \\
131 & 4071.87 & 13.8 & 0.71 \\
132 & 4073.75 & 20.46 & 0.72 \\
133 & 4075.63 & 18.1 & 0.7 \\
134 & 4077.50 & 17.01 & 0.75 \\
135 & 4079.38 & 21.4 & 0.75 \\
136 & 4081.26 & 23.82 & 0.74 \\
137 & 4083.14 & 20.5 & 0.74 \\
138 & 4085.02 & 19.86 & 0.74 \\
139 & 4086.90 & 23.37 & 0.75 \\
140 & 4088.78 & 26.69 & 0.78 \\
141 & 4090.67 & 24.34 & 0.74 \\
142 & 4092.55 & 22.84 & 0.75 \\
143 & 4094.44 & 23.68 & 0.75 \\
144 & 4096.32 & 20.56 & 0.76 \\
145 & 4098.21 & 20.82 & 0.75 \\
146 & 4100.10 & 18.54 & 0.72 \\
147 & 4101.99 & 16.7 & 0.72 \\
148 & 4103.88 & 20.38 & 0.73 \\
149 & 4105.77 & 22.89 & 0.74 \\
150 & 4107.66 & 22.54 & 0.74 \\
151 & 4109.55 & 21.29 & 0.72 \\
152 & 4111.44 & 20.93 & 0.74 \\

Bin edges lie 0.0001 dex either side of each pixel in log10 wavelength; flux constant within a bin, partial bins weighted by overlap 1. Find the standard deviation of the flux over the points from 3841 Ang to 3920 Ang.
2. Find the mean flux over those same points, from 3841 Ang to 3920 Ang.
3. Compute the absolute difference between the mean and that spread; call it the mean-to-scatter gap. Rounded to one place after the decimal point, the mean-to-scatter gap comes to 8.4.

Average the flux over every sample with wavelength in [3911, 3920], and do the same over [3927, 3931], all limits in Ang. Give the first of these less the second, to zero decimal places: 9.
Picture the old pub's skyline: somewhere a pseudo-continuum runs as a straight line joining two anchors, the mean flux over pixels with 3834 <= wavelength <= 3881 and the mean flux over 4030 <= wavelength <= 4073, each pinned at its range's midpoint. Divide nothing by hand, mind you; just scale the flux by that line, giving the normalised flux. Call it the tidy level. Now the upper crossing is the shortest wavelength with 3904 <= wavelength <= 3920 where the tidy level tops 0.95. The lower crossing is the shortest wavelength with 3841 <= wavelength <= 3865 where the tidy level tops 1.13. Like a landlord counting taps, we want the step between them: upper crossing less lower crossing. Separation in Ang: 66.0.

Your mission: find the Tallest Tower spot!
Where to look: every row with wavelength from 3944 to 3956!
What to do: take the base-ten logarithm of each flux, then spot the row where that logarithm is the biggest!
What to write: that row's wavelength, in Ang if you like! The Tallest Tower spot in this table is 3949.97 Ang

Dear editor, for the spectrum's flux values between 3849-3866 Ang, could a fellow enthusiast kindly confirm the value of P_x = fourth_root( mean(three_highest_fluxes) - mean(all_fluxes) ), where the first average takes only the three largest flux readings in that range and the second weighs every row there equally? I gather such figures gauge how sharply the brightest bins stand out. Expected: 1.29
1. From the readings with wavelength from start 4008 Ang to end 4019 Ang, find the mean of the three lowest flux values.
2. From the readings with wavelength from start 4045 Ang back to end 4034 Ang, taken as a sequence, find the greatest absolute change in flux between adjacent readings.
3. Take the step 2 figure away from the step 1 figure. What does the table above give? 15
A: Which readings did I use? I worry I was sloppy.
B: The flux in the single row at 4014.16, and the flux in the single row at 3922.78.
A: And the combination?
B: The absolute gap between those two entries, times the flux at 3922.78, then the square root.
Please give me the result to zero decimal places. 11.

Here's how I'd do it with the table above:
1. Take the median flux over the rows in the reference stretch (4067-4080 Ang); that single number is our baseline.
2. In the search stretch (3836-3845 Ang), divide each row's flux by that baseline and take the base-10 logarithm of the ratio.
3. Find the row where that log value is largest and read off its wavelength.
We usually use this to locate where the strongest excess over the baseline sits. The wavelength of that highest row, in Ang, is 3844.10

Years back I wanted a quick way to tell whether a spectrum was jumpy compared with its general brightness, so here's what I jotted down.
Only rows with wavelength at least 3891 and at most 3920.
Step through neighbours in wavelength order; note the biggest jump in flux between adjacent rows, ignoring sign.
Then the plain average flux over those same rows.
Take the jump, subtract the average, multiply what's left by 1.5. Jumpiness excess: -13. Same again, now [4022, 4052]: -15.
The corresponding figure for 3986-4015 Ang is -21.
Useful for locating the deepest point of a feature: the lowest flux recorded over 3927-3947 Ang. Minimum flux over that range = 2.286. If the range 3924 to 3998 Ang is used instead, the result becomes 2.286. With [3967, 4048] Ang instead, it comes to 3.043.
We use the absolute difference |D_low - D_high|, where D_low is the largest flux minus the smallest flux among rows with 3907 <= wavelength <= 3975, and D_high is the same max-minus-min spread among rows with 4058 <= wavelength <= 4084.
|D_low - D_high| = 4.2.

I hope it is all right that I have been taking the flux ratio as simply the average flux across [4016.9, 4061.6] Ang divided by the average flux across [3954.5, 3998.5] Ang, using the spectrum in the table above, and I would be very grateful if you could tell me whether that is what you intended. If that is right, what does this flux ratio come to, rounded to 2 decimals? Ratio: 1.43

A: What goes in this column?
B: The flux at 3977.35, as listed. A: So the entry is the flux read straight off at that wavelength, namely 16.12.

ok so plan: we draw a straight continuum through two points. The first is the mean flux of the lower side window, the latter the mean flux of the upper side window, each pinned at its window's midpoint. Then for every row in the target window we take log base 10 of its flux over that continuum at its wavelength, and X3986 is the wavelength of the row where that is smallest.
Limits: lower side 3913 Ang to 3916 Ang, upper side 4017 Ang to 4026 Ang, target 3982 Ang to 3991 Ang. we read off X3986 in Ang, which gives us 3986.52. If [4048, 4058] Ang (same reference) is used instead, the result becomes 4056.90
